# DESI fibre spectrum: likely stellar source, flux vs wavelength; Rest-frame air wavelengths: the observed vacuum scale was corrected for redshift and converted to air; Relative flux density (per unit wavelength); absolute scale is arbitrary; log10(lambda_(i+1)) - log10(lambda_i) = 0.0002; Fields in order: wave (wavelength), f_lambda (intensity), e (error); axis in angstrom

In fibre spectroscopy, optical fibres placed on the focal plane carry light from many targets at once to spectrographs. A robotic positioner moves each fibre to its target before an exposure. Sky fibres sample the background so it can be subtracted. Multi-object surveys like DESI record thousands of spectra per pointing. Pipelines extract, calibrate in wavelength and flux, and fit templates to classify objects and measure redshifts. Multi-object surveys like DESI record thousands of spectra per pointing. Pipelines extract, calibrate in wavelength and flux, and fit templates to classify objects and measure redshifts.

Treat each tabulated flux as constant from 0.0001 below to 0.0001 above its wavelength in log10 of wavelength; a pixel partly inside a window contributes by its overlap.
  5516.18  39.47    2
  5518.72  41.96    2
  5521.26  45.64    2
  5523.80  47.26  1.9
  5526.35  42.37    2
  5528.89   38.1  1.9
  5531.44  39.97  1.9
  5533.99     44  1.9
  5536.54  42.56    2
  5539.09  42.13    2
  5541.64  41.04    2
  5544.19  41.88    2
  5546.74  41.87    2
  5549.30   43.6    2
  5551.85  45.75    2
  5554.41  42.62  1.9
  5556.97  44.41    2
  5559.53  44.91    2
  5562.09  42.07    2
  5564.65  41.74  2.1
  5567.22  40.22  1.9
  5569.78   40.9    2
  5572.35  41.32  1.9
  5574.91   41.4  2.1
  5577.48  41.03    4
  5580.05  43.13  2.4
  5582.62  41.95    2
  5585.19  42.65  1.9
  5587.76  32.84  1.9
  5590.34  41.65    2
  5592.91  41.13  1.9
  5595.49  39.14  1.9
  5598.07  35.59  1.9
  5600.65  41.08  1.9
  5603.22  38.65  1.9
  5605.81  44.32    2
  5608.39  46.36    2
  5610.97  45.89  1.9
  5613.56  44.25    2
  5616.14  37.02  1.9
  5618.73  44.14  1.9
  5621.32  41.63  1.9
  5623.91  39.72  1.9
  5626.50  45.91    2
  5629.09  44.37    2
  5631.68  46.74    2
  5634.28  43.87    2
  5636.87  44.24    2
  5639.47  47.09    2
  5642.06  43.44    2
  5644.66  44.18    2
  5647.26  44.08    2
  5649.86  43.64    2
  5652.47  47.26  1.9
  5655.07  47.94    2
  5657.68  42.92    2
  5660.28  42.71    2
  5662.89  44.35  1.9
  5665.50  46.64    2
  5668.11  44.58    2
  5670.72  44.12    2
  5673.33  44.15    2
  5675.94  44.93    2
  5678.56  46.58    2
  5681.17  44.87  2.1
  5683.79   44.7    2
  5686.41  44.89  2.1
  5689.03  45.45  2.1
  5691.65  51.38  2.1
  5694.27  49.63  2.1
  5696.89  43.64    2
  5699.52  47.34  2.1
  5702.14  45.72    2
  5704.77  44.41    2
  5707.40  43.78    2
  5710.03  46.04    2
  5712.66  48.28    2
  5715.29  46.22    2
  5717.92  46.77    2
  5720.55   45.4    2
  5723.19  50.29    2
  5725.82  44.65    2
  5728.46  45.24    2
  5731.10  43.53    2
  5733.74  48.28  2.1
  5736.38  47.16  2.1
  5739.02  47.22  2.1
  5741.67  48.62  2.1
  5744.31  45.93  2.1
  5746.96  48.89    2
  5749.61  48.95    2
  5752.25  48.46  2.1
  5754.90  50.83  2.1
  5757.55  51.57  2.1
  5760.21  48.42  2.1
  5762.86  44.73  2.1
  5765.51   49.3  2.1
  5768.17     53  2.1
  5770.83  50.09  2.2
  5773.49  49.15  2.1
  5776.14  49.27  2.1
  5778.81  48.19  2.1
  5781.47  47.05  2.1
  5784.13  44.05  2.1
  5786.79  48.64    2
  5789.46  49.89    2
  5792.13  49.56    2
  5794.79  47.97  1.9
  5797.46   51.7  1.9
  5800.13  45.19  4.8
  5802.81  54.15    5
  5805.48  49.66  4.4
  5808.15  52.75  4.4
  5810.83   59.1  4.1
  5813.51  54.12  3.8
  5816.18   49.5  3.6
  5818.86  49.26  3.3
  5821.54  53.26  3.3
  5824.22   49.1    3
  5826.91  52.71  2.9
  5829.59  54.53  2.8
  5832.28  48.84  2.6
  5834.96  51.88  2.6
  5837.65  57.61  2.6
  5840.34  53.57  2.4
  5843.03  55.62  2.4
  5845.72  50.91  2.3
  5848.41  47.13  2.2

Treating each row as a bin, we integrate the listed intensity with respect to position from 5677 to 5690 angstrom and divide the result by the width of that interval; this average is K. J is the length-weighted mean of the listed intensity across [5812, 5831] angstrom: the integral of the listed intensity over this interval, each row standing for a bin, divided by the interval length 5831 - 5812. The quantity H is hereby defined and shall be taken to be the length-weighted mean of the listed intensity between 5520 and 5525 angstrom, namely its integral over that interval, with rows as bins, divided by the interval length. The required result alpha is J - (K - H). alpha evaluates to 53.0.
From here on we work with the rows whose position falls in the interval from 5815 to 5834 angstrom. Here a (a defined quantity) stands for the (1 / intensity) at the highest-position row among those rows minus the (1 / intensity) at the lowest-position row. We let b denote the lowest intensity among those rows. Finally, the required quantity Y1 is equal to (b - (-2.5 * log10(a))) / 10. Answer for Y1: 4.0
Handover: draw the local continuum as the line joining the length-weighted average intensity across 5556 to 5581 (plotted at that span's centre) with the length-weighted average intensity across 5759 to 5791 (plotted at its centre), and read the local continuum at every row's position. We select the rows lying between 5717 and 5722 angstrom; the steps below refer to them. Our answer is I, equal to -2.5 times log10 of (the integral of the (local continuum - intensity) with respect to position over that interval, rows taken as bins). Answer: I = -1.2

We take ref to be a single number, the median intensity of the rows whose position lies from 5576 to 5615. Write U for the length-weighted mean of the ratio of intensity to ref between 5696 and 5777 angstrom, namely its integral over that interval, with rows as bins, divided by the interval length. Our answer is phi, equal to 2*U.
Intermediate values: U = 1.14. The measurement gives 2.3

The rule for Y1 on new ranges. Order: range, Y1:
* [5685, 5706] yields 3.5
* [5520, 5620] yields 2.5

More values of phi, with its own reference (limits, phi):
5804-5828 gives 2.5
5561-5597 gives 2.0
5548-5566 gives 2.1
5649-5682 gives 2.2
